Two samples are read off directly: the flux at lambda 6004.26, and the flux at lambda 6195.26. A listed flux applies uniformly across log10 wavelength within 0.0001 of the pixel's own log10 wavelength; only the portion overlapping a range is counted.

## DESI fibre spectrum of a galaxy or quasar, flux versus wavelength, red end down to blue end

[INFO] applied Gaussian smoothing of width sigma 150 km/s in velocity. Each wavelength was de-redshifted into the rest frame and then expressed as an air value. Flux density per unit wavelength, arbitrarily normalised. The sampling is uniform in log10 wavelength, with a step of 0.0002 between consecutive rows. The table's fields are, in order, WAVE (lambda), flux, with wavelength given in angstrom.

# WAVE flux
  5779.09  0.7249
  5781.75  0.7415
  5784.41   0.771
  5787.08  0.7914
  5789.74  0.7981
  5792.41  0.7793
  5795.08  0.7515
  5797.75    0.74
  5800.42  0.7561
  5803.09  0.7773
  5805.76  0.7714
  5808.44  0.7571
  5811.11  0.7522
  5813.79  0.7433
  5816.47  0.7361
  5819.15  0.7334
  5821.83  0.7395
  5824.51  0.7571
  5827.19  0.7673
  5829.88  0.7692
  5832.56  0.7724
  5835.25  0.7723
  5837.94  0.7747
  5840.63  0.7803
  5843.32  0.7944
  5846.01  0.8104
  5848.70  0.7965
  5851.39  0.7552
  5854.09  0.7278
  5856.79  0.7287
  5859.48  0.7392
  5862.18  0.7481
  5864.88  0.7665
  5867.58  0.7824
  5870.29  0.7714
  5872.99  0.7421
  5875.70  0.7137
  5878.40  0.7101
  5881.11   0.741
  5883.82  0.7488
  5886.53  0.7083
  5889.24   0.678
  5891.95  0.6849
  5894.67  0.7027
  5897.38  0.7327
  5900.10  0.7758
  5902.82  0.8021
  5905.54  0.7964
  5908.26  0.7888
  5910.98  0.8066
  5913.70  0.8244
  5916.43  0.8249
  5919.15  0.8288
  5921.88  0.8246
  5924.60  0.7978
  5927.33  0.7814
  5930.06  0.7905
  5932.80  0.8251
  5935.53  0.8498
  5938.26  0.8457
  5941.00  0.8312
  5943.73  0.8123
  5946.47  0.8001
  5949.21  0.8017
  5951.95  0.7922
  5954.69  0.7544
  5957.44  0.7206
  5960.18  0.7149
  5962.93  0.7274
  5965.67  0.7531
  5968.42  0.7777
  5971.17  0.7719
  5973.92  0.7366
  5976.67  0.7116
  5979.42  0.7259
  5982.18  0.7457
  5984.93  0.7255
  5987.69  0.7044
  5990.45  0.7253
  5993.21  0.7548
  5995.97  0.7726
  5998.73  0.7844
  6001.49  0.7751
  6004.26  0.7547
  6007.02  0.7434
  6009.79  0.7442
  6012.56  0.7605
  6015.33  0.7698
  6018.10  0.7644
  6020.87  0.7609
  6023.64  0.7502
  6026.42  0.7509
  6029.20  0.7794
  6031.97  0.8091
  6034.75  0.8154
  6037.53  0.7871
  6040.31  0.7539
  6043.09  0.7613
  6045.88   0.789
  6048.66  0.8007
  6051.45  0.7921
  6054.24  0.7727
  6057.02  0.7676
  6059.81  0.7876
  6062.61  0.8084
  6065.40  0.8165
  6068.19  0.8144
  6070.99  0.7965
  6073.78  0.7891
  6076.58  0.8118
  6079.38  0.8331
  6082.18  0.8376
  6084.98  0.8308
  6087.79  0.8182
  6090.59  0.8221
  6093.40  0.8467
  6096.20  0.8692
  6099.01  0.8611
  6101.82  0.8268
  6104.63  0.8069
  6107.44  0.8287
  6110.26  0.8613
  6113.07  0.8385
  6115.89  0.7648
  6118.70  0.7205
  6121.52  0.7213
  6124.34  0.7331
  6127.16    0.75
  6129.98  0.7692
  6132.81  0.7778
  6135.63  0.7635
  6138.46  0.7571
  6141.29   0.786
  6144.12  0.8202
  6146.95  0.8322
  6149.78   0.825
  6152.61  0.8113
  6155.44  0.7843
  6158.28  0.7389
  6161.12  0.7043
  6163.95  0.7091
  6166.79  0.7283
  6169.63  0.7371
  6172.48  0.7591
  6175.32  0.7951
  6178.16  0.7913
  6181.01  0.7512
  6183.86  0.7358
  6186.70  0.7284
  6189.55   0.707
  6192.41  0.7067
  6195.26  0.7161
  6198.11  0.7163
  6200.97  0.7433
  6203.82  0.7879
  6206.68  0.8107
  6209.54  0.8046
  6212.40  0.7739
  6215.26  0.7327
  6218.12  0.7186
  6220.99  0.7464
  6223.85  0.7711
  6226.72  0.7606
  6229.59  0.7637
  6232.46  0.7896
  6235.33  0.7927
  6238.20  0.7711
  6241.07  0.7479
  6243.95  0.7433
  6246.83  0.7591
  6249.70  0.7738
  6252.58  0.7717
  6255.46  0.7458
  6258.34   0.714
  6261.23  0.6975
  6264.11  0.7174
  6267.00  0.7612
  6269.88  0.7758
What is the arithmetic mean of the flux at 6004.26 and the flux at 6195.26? 0.735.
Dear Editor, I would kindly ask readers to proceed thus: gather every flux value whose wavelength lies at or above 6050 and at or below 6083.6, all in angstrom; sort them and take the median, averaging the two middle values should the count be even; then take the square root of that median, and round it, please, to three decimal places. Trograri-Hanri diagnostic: 0.896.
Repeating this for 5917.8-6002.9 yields 0.880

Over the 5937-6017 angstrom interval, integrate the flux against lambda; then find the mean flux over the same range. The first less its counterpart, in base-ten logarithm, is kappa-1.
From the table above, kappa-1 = 1.78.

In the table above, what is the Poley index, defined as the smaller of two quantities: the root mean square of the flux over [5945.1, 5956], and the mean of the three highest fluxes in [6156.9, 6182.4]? 0.782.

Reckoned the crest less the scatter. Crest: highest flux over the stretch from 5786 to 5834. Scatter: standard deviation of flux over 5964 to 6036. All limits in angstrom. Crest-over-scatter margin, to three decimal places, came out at 0.772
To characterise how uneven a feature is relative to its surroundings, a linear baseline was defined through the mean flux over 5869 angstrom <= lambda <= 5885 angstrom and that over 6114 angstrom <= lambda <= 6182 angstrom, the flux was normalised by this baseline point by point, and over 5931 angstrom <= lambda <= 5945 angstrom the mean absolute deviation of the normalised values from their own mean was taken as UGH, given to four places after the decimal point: 0.0162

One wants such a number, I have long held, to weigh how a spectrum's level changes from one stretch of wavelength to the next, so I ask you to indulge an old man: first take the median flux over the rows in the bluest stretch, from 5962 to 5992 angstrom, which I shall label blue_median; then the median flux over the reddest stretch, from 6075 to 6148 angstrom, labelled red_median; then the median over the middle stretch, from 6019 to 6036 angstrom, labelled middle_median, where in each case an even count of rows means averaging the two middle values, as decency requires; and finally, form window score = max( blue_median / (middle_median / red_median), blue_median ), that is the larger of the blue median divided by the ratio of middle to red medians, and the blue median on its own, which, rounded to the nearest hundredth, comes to 0.77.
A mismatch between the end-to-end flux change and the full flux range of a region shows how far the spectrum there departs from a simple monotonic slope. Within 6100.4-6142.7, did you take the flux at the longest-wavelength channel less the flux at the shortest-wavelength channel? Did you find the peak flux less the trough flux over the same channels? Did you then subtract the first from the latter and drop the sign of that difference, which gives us 0.18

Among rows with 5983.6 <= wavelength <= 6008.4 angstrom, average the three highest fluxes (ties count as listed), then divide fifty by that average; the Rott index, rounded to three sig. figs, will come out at 64.3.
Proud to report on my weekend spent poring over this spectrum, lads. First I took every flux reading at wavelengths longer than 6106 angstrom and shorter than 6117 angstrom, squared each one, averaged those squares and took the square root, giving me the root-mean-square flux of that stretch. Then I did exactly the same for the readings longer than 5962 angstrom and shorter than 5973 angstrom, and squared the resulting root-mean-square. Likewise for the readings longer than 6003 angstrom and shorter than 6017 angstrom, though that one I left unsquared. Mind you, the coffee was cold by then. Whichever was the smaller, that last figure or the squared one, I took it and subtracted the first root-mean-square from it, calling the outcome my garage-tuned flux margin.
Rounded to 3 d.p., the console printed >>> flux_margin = -0.250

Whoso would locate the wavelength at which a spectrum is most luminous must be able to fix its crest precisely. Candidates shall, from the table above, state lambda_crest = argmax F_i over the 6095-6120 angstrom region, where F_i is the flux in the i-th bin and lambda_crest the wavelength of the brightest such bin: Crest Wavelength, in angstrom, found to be 6096.20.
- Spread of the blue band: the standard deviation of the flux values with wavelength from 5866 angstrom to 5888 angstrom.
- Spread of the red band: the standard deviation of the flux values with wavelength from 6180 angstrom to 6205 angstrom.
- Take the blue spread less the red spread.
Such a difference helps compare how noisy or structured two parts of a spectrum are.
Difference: 0.002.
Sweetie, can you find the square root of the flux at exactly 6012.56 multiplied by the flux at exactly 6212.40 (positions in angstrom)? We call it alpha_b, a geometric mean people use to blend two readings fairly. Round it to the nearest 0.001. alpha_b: 0.767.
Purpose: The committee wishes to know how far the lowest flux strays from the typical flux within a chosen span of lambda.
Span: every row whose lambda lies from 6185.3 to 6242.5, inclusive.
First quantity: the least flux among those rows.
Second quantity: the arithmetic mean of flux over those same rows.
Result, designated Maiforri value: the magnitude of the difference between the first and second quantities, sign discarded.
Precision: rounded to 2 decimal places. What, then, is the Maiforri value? 0.05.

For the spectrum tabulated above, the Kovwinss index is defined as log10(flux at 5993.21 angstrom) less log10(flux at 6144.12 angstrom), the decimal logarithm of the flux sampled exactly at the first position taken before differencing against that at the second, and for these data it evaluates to -0.036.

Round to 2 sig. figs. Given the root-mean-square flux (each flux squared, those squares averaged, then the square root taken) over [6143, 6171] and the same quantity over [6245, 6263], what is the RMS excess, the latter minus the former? -0.026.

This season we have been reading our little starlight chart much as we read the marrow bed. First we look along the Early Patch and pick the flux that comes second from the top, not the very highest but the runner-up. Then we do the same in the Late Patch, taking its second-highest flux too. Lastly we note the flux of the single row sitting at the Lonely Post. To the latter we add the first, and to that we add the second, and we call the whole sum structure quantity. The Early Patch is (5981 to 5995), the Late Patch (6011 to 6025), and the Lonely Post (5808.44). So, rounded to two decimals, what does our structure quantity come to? 2.27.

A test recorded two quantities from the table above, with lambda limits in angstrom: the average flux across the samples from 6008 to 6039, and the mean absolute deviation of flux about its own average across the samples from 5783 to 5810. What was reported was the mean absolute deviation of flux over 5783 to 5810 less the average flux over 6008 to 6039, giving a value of -0.757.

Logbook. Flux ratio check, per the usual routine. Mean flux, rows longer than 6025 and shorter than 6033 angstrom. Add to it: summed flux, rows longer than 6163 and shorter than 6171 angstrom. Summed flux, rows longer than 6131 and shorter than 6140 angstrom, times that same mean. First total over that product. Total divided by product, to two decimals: 1.65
